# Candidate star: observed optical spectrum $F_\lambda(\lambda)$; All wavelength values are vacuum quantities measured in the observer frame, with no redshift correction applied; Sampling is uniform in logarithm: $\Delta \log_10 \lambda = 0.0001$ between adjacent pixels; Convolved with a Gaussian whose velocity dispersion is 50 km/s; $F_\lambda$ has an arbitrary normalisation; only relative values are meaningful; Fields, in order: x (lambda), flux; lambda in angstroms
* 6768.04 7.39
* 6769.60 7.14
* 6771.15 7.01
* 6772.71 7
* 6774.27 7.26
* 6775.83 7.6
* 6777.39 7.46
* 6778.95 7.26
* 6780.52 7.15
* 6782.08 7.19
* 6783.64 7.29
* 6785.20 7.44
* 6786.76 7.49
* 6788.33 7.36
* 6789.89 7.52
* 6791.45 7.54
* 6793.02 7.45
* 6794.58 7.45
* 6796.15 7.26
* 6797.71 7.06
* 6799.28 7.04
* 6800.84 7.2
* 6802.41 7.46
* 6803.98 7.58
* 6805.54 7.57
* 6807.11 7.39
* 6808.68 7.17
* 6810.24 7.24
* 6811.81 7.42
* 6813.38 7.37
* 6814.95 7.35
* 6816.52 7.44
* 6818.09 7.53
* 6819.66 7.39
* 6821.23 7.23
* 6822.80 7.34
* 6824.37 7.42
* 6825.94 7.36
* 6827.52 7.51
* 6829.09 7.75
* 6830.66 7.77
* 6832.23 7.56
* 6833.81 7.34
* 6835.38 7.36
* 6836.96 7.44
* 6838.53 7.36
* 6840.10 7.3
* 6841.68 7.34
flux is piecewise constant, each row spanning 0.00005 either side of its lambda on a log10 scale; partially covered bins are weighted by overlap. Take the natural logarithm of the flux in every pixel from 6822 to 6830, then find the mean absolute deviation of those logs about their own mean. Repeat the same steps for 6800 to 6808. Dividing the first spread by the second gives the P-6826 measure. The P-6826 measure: 1.04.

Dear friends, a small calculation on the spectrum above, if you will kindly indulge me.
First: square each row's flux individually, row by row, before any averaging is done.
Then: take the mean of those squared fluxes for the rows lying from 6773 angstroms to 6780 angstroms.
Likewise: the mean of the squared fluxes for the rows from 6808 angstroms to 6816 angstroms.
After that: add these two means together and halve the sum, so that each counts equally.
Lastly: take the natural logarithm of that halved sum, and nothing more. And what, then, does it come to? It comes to 3.99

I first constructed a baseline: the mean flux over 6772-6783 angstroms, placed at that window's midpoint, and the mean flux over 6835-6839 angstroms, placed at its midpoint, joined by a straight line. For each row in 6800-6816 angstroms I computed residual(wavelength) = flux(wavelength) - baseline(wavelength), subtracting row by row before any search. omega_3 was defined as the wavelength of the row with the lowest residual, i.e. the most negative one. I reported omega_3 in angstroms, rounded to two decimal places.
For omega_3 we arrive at 6808.68 angstroms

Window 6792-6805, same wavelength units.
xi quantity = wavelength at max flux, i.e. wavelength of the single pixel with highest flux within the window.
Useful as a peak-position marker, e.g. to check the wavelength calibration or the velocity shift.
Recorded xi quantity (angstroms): 6803.98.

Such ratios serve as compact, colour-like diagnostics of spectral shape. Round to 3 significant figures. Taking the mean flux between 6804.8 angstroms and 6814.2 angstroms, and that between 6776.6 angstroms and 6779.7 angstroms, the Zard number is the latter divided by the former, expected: 1.00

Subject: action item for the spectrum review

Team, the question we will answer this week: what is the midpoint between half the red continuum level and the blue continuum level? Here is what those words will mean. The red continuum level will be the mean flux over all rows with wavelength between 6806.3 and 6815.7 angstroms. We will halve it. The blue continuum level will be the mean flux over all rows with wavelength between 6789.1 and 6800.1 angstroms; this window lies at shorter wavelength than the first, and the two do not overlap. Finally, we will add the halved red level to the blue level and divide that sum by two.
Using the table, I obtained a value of 5.50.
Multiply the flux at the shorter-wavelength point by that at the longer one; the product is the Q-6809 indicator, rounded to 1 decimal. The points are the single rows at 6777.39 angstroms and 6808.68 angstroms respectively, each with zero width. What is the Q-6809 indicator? 53.5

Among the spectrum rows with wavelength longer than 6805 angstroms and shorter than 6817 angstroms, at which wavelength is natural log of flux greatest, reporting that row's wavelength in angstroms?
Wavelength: 6805.54 angstroms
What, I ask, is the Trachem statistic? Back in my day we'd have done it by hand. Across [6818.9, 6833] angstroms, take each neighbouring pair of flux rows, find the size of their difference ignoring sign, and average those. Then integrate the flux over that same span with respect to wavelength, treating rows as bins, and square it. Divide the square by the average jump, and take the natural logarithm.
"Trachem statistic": 11.4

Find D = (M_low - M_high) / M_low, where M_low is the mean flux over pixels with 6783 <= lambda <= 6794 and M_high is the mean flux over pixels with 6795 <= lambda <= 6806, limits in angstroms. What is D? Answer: 0.02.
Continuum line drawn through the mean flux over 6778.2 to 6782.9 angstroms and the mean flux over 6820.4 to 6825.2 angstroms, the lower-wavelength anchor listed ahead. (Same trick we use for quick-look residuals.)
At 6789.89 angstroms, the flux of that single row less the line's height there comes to 0.3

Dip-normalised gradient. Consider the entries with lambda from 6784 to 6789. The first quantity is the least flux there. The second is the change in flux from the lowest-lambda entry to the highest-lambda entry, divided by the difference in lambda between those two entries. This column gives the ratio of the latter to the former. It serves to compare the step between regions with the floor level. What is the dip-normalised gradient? -0.003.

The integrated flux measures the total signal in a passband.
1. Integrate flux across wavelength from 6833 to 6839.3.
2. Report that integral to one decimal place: 46.4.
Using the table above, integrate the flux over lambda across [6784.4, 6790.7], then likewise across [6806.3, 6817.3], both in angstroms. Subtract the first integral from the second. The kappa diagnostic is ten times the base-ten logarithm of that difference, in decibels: 15.3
